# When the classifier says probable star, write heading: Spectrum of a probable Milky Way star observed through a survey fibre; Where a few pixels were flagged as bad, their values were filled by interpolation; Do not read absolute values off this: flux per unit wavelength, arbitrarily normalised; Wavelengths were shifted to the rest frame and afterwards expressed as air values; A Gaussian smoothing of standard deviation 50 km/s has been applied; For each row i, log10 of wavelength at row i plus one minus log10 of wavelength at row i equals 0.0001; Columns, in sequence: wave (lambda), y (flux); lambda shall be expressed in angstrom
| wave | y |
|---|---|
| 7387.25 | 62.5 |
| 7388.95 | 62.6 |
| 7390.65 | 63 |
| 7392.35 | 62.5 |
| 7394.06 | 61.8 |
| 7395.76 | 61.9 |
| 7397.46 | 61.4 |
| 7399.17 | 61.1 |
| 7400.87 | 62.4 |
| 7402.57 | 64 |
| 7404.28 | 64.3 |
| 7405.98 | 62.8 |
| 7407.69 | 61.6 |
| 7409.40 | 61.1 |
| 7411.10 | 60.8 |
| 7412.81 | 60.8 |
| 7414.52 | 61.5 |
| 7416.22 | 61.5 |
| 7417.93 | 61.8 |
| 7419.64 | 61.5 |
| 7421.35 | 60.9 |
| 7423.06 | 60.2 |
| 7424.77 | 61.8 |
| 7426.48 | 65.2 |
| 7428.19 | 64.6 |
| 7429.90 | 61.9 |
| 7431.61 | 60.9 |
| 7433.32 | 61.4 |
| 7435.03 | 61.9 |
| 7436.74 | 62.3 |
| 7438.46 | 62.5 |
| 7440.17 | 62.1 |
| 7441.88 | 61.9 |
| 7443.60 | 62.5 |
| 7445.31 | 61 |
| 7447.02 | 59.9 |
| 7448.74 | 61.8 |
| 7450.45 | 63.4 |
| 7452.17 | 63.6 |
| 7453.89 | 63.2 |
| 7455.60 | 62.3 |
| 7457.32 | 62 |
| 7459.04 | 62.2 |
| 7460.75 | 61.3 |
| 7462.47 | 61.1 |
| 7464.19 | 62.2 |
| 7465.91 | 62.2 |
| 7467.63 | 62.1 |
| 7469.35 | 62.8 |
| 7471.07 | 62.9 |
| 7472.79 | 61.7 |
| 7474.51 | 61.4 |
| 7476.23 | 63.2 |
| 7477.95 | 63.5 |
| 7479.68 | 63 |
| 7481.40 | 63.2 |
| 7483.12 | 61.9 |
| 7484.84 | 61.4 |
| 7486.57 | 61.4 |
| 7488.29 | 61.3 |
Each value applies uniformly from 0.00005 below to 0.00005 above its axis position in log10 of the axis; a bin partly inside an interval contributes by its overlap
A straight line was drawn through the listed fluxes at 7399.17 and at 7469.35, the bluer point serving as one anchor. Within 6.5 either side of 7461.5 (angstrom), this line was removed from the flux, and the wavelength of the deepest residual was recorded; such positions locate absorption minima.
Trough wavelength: 7462.47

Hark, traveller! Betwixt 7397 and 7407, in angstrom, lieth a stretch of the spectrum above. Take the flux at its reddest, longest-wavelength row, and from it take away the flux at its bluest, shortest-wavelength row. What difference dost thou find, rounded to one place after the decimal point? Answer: 1.4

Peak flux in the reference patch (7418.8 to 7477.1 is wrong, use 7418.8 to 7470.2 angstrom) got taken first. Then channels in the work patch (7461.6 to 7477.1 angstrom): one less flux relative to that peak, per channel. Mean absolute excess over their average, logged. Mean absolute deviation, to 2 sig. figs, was 0.0082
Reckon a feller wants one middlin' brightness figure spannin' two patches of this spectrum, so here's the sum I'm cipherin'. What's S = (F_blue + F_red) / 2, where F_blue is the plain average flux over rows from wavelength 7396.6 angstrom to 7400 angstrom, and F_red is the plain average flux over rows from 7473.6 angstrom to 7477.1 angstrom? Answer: 61.8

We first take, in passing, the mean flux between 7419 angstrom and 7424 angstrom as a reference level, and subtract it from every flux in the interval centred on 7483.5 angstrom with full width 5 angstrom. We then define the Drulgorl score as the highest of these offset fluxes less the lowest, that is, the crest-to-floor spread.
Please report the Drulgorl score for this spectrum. 1.8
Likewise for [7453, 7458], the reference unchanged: 1.2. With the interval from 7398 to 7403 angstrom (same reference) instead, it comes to 2.9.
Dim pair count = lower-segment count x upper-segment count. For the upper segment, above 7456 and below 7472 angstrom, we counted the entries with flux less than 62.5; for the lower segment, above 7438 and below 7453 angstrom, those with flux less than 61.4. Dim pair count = 14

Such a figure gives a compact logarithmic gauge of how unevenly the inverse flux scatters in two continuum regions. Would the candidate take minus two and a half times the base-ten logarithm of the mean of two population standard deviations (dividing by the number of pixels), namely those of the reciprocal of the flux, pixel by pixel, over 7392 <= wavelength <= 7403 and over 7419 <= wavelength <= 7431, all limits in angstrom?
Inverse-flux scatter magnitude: 8.69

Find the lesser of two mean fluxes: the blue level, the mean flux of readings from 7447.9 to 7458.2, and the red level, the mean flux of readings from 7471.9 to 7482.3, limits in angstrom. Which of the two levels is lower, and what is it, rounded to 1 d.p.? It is 62.7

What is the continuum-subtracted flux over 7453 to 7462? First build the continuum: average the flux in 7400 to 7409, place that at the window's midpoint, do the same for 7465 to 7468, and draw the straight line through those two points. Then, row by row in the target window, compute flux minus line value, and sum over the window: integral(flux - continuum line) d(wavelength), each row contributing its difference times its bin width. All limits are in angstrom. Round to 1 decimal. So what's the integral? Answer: -0.7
